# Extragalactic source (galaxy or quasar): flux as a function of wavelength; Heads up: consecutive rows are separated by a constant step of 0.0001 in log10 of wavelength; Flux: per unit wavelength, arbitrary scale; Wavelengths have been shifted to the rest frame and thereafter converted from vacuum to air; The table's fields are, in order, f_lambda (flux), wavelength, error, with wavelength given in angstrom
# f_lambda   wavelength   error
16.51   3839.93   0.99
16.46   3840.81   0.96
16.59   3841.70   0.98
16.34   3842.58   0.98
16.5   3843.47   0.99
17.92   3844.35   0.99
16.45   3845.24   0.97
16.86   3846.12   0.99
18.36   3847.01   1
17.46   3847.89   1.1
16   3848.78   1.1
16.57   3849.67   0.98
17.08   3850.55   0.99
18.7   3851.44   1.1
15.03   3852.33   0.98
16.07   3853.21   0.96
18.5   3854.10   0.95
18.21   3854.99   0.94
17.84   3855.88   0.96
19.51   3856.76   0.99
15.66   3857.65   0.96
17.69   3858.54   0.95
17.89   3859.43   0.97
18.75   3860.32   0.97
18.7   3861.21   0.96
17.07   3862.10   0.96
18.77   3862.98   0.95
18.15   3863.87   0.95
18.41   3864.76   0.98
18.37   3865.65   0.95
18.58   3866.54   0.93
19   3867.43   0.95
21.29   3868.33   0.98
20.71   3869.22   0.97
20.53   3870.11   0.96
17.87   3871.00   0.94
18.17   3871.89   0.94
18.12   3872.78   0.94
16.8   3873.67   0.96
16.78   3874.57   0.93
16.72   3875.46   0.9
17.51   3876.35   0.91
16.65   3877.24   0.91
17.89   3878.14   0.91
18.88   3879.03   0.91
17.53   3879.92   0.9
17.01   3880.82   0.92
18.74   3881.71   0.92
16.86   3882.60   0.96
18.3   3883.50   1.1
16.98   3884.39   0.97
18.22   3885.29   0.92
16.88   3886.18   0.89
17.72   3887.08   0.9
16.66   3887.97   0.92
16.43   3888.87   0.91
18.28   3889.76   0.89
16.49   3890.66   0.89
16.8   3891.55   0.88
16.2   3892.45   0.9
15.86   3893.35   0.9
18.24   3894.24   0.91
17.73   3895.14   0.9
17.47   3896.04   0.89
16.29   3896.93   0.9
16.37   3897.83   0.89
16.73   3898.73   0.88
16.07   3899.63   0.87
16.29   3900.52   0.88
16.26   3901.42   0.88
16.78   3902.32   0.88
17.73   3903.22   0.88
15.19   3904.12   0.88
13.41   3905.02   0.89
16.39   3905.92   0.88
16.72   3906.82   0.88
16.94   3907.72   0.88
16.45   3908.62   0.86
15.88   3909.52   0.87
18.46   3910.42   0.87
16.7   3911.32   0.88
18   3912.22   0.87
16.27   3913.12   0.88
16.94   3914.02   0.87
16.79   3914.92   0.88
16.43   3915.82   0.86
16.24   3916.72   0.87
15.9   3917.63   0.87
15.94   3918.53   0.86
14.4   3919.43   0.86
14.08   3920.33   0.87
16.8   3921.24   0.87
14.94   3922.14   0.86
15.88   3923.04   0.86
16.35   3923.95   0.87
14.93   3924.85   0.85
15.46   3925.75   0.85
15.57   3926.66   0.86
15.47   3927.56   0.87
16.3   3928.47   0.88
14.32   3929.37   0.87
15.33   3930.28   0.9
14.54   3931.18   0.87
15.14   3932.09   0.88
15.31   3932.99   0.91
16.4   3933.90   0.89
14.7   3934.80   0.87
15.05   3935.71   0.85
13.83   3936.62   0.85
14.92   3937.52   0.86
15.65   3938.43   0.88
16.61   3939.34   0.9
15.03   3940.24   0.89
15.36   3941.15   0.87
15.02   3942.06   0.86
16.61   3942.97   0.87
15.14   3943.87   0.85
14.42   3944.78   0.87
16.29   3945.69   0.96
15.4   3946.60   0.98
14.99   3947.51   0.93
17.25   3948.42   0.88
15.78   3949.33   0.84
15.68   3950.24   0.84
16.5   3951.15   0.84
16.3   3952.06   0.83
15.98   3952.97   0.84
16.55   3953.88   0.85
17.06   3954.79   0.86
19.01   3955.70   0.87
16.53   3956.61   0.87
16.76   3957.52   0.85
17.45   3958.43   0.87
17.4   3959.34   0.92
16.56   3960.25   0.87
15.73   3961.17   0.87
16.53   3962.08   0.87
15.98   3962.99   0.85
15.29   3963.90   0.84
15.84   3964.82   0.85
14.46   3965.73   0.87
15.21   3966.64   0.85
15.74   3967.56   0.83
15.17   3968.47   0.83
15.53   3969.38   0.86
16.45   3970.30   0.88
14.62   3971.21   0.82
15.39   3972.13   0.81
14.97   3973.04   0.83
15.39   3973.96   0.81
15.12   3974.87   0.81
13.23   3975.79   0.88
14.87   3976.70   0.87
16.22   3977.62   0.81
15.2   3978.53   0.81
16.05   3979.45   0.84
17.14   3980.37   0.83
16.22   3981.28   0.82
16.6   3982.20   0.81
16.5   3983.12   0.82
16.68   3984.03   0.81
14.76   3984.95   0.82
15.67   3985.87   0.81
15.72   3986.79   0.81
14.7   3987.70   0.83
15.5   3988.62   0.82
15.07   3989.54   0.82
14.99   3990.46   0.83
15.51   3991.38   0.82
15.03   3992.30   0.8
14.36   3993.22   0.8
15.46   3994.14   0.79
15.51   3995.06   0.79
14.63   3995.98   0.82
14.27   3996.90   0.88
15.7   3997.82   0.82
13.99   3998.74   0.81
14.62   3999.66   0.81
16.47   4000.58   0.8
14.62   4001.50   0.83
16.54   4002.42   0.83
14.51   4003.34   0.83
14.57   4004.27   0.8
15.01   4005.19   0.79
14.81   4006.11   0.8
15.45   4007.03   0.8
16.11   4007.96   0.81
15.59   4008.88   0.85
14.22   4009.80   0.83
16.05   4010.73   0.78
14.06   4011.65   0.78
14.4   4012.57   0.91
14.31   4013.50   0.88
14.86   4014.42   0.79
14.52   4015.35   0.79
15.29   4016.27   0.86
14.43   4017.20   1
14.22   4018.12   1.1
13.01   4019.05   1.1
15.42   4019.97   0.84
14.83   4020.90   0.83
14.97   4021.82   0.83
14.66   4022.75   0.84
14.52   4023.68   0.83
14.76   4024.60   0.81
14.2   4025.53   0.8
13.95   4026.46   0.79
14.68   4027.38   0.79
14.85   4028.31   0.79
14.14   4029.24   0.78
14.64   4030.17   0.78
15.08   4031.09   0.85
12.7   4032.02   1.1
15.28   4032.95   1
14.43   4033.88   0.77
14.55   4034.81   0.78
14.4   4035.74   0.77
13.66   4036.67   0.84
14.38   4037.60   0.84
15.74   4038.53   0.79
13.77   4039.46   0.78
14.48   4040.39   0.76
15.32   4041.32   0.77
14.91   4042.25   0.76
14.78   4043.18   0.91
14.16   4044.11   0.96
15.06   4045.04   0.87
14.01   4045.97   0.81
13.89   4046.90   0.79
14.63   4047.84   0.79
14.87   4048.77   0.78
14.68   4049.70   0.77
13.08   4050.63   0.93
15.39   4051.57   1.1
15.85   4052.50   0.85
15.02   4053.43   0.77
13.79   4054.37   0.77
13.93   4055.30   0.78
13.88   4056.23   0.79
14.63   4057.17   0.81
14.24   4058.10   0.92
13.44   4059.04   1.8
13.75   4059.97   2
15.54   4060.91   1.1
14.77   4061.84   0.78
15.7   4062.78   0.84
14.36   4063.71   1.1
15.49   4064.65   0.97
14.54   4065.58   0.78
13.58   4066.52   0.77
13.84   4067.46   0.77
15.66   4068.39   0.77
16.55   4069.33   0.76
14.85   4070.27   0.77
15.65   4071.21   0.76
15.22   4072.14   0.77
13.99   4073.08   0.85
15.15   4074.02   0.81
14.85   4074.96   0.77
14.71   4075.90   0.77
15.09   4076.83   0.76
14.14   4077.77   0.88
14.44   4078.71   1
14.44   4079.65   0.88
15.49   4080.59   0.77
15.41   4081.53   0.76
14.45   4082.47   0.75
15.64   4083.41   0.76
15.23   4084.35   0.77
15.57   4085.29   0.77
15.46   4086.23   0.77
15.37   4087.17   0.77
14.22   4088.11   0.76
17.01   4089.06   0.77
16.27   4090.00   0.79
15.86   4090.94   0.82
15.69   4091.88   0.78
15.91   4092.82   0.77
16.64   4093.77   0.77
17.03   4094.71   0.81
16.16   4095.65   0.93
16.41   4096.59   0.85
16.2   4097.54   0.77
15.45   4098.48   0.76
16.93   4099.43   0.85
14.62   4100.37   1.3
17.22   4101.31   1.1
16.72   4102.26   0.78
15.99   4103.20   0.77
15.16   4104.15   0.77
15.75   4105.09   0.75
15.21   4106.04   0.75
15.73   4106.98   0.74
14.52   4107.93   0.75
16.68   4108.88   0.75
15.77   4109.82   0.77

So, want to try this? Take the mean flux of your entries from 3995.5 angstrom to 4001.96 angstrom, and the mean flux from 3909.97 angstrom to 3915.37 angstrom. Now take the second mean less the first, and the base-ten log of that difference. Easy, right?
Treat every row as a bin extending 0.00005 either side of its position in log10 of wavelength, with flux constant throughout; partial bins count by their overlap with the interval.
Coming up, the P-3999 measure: 0.36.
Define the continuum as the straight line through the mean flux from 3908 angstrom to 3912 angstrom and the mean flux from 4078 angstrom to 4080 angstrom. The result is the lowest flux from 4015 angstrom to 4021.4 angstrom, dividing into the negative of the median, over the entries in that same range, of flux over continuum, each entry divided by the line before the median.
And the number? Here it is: -0.0727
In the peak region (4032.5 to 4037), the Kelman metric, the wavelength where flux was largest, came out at 4032.95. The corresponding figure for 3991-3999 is 3997.82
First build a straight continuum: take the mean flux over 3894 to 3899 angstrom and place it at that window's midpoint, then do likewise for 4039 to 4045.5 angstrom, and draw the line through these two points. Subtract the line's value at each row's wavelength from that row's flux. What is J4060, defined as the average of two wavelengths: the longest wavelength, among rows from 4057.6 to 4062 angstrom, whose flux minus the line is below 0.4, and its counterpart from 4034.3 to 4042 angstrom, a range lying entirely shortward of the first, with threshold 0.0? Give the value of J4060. 4050.2 angstrom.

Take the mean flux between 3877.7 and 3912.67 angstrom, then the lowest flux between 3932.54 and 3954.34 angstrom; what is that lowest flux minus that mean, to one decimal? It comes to -3.1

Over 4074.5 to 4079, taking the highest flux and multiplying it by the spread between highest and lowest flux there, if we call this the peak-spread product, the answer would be 14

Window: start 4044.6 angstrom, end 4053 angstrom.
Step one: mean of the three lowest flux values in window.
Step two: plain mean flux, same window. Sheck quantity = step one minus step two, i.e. -0.95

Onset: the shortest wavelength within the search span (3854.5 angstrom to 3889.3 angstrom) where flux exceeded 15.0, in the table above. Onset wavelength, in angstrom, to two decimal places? 3854.99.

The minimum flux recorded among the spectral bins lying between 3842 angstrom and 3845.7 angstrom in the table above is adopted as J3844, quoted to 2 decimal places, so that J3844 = 16.34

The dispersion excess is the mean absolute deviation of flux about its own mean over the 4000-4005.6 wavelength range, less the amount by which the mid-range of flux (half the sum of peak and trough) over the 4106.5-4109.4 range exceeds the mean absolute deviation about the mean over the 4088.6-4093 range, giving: -14.4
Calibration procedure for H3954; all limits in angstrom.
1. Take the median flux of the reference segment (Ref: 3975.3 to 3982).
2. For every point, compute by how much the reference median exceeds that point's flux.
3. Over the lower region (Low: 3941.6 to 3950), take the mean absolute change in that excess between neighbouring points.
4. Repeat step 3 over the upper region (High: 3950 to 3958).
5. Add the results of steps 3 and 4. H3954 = 2.2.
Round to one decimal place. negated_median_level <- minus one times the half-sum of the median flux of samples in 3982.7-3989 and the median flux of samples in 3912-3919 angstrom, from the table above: -16.0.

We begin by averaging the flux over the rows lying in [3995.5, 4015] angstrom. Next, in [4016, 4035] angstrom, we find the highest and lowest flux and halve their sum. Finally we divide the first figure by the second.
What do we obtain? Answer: 1.07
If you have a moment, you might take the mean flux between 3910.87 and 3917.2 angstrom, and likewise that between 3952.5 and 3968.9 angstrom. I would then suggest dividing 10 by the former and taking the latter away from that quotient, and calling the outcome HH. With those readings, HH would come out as -15.70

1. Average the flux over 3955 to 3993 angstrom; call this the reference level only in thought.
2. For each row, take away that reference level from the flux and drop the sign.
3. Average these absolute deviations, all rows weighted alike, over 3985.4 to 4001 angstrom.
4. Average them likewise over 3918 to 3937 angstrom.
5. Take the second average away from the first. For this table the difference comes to -0.1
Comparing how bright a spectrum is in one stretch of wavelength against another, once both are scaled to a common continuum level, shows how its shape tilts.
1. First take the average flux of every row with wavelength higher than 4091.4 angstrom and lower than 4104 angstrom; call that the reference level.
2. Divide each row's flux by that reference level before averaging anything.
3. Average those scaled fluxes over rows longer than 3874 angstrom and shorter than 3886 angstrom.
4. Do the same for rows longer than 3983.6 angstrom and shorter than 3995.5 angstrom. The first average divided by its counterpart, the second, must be 1.15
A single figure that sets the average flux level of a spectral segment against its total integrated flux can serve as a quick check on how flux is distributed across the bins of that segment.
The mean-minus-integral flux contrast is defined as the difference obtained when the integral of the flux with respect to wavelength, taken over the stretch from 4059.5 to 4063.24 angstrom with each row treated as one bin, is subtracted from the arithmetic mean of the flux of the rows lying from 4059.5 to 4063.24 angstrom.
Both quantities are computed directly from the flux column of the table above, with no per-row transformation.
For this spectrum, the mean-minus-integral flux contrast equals -40.9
